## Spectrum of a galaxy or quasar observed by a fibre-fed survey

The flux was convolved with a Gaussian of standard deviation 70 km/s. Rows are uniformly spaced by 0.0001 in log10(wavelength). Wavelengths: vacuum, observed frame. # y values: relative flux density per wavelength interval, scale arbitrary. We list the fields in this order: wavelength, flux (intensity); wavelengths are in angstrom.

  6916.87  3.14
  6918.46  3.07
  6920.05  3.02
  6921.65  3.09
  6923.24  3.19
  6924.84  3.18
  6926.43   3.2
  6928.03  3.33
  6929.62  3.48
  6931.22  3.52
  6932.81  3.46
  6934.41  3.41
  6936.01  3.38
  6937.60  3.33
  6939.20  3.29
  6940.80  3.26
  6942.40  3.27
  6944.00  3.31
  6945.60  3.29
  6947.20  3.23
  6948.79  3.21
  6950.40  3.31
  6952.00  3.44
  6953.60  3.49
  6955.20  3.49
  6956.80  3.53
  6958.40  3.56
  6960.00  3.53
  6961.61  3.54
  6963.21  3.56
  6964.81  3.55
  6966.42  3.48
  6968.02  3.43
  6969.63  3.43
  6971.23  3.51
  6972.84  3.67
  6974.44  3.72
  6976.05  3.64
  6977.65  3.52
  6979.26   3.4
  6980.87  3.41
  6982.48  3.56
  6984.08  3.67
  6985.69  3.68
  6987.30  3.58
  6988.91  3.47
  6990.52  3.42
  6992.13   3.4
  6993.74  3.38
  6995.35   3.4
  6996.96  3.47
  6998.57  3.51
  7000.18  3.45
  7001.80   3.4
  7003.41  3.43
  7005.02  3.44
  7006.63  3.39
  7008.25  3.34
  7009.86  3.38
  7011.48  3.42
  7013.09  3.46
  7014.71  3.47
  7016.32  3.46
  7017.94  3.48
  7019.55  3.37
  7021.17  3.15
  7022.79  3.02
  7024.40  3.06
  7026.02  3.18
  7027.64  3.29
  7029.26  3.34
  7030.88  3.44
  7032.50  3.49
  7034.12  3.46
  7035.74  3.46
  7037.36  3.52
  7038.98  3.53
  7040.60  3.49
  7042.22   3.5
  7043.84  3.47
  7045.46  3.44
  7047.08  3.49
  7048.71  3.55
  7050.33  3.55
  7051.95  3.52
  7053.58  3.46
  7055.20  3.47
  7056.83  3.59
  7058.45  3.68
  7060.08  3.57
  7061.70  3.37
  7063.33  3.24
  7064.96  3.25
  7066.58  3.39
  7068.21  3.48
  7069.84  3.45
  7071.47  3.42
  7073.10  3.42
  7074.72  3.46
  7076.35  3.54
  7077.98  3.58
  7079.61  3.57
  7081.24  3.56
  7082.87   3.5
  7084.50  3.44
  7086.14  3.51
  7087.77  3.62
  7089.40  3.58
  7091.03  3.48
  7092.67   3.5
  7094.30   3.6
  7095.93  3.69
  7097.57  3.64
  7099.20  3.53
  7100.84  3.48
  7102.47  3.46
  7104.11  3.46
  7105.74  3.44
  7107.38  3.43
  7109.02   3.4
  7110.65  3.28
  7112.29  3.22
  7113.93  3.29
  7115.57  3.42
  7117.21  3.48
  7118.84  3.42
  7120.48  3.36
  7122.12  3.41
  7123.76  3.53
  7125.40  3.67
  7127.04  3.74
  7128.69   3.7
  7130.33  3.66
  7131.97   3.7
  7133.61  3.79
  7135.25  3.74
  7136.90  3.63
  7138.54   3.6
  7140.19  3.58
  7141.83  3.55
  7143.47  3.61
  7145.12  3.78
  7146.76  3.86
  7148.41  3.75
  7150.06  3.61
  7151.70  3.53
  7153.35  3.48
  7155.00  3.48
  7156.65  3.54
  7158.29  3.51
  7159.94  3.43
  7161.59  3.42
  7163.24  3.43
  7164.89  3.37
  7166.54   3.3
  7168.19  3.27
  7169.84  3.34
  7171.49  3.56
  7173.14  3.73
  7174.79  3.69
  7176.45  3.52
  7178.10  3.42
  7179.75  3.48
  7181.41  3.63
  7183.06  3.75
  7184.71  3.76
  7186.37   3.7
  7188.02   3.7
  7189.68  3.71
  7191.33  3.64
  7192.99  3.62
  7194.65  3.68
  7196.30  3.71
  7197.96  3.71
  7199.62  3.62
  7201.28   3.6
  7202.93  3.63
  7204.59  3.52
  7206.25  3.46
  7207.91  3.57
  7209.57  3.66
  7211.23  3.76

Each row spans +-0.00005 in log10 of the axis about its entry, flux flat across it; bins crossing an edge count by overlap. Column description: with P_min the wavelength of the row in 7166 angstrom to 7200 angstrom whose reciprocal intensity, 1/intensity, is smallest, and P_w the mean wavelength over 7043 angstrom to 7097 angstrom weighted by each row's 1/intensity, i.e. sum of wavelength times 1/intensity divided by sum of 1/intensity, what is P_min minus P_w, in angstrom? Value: 115.0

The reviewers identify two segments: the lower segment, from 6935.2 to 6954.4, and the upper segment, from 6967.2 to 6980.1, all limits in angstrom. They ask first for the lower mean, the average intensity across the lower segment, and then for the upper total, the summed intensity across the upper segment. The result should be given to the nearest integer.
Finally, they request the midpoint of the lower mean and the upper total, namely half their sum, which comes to 16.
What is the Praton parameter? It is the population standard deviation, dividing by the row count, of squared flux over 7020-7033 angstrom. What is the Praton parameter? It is 1.0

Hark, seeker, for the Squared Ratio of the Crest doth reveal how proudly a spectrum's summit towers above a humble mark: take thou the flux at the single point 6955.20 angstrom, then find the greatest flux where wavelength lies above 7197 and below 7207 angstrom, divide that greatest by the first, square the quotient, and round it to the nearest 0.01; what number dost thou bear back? 1.13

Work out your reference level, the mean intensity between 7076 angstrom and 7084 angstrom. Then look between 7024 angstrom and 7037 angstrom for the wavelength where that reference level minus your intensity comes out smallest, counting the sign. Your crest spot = 7032.50 angstrom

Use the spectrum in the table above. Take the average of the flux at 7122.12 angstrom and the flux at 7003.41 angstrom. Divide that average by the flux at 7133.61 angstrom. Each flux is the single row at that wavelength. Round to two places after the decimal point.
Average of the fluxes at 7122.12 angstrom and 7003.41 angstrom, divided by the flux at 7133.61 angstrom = 0.90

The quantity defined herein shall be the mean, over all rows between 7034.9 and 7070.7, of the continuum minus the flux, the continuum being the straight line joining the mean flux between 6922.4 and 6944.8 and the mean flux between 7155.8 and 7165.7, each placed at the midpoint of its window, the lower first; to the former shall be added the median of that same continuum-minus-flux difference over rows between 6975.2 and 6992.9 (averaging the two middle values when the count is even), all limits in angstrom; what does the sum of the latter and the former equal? -0.25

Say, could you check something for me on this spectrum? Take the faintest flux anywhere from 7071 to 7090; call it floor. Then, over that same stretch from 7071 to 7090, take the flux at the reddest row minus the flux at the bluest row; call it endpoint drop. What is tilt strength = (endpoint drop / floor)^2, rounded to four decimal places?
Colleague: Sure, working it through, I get 0.0022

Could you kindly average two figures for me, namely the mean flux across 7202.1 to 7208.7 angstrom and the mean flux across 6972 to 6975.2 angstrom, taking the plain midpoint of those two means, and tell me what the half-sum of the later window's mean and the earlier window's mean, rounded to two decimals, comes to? 3.62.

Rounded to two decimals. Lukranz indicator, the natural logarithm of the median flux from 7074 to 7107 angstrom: 1.26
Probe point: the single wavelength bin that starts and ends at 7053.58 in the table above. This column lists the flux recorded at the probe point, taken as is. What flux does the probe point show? 3.46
